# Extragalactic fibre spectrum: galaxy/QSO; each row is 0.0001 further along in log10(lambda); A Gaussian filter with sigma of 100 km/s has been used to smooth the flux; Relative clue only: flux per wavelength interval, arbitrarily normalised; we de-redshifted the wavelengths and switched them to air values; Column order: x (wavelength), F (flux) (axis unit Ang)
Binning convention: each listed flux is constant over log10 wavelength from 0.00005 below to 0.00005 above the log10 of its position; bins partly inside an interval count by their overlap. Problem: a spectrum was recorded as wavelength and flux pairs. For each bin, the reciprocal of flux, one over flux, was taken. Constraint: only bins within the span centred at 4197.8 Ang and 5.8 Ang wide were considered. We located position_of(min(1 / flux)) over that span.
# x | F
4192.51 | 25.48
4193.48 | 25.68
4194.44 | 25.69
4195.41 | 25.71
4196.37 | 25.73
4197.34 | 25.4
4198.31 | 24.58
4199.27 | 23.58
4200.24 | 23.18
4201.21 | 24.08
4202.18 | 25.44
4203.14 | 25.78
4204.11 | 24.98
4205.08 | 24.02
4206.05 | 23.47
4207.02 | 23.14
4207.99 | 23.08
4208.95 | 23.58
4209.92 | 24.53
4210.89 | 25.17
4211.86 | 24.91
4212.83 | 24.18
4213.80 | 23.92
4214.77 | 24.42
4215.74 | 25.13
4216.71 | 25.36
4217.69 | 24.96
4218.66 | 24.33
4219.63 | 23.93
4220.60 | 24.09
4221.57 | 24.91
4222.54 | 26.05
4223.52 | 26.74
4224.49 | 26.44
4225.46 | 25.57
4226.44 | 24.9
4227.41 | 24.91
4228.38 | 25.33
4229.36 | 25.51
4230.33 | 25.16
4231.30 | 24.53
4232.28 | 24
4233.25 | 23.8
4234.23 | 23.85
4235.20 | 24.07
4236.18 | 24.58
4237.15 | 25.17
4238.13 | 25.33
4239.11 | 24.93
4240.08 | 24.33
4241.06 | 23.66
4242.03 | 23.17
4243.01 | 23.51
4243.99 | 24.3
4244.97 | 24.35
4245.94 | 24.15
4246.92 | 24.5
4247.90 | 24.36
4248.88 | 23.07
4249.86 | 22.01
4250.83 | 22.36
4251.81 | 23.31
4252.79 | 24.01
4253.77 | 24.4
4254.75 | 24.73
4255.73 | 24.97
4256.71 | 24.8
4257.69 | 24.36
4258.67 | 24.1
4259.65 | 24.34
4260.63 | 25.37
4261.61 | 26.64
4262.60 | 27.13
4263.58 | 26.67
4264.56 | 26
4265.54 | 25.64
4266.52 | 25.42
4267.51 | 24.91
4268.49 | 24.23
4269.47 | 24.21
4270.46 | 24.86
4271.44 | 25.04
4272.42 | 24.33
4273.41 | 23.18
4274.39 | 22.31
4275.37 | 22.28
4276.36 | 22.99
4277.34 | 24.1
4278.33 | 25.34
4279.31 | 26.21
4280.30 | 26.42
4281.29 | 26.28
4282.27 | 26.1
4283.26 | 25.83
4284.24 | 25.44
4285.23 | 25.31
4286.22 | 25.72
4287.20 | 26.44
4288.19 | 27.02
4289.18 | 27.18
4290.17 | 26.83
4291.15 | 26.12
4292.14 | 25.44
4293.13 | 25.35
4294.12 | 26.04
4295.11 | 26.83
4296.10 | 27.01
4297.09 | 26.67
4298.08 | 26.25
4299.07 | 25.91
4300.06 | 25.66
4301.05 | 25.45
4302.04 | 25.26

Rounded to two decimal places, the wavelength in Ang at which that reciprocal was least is 4196.37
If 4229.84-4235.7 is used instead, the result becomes 4230.33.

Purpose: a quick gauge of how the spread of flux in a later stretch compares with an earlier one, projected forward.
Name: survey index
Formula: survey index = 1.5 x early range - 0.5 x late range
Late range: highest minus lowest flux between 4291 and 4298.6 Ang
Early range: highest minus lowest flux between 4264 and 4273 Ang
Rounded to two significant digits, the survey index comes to 1.9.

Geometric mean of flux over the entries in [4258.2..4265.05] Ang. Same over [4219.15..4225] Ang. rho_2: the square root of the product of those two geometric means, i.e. 25.5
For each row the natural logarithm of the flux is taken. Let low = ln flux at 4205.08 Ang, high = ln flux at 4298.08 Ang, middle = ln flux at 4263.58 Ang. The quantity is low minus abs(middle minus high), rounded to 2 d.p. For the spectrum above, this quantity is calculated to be 3.16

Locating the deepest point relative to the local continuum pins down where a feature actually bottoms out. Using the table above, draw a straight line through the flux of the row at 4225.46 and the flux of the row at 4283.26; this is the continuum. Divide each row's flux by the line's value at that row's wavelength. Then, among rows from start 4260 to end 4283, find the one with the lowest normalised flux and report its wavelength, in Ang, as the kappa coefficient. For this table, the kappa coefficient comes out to 4275.37 Ang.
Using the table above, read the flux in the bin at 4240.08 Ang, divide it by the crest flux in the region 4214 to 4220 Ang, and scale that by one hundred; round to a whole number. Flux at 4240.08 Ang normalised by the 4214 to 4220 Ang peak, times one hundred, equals 96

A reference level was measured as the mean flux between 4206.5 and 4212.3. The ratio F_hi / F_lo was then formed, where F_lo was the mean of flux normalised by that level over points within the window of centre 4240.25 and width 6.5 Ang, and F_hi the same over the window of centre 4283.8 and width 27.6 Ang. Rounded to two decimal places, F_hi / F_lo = 1.05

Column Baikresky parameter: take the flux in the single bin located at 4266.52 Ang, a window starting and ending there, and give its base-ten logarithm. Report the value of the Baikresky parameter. 1.405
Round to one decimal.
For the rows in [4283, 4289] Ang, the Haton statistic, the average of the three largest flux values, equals 26.4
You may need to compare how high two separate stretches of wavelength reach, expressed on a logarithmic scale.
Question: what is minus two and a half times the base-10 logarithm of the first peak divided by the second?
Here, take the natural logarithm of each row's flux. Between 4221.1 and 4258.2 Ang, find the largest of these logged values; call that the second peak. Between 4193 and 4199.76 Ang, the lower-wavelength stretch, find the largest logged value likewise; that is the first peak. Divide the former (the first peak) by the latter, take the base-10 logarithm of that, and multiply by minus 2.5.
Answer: 0.013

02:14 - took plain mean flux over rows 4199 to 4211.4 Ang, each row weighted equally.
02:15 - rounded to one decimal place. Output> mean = 24.2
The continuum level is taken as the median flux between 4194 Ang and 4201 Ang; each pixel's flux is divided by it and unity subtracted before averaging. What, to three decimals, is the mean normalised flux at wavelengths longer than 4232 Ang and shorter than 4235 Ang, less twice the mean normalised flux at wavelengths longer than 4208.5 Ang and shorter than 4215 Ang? 0.020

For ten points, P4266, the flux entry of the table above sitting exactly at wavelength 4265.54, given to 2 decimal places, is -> 25.64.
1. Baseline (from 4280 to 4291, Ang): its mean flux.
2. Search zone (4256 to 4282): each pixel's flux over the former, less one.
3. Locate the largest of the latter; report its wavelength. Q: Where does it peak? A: 4262.60 Ang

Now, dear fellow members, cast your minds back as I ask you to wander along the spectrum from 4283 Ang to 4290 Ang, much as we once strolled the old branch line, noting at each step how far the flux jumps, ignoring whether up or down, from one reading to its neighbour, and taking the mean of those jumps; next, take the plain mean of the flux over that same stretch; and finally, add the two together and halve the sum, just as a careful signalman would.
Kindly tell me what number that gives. 13.3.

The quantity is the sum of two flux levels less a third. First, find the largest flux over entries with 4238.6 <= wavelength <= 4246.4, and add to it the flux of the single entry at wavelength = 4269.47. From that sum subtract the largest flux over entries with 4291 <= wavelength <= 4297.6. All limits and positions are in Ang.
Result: 22.1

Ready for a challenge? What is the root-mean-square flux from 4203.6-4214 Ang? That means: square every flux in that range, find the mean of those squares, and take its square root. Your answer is 24.1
